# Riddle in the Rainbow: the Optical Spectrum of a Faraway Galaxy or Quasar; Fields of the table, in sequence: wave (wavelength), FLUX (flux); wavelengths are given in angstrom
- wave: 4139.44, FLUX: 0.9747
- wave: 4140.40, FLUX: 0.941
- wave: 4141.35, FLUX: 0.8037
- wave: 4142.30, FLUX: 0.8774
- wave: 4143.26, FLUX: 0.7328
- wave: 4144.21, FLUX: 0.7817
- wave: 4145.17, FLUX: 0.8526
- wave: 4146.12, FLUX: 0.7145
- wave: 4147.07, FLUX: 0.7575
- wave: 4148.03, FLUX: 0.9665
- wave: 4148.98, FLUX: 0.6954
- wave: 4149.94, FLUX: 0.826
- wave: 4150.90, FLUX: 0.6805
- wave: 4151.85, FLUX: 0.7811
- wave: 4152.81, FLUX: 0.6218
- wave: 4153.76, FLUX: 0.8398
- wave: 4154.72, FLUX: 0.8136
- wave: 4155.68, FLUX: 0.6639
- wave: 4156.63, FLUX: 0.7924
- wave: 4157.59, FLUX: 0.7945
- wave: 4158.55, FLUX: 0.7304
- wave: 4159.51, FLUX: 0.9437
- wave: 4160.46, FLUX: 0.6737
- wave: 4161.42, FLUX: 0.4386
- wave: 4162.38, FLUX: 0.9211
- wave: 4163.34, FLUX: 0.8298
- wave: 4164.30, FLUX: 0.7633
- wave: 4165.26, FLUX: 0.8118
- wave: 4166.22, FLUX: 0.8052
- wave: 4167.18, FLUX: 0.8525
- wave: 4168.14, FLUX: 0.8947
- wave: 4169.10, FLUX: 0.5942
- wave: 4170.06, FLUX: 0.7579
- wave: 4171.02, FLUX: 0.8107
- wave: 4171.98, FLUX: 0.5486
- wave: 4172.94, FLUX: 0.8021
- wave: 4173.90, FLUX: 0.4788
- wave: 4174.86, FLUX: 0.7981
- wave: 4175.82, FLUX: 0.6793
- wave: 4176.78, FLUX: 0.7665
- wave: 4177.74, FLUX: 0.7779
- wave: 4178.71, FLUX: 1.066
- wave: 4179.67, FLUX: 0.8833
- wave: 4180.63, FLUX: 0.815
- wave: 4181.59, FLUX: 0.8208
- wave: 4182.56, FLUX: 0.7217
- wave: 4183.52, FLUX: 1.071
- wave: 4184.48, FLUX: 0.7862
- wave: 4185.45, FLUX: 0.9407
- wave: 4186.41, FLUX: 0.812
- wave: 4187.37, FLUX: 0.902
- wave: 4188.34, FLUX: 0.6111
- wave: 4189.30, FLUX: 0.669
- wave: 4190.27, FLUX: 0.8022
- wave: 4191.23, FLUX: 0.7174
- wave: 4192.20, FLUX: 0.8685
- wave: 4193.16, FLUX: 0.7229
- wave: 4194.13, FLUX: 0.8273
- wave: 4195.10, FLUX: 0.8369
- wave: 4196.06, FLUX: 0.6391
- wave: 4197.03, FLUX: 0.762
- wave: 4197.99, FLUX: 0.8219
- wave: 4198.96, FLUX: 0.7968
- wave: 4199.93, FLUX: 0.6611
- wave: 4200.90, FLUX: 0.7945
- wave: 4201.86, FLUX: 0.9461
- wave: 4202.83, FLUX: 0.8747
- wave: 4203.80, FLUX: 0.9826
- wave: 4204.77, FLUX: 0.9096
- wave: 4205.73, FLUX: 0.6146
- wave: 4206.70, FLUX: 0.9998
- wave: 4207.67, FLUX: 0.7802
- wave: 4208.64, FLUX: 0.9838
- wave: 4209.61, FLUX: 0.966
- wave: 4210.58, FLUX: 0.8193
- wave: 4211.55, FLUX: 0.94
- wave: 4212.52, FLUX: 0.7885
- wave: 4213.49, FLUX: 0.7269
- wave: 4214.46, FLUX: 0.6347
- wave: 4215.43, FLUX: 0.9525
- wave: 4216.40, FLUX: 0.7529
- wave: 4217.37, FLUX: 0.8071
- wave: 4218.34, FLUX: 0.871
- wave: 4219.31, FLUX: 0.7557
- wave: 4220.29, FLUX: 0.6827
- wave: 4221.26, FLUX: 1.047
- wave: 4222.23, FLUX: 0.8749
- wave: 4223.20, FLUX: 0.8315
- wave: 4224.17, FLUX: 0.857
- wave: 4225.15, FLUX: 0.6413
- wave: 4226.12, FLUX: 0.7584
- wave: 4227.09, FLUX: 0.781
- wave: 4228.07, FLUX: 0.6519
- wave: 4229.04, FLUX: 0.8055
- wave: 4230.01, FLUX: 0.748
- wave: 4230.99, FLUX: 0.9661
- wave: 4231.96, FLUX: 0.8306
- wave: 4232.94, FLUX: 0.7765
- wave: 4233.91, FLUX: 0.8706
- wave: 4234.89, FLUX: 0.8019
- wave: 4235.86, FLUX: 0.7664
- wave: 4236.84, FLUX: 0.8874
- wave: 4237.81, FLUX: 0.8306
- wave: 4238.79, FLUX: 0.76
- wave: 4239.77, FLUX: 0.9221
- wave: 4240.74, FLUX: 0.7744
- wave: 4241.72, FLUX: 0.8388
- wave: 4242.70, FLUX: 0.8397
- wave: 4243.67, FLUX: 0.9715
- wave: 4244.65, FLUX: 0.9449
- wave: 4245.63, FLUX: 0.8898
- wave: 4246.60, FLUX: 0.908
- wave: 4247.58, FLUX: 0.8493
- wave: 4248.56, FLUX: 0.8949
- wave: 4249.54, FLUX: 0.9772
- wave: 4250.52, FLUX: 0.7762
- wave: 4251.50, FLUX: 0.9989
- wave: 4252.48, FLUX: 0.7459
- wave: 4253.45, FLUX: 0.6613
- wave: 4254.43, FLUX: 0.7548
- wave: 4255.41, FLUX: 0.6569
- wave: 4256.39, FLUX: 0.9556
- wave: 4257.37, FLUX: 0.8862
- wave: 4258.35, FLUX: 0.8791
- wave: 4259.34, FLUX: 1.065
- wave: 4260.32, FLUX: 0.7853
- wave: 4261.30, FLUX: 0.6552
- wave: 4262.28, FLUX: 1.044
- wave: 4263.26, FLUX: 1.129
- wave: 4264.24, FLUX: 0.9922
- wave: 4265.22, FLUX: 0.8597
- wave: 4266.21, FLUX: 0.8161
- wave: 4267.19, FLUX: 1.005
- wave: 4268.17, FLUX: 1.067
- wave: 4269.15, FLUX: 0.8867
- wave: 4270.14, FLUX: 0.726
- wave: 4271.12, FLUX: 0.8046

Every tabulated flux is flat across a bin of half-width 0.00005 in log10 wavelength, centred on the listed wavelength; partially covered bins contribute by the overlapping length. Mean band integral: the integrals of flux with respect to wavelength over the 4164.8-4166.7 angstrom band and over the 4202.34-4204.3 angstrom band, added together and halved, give 1.67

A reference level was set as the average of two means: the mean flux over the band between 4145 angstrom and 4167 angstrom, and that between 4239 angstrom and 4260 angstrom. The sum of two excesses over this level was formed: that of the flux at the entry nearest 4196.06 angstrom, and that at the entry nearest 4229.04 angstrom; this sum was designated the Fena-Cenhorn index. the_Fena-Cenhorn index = -0.19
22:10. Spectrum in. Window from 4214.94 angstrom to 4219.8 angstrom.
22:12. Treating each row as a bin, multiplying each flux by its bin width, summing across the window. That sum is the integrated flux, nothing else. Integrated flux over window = 4.02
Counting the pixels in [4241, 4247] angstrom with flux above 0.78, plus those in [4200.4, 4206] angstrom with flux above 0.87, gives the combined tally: 10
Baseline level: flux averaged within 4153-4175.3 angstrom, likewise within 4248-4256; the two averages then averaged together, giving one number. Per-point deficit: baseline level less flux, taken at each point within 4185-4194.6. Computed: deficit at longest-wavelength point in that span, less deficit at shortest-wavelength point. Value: 0.11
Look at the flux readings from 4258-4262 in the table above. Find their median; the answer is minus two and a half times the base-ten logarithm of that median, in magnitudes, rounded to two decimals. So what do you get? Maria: 0.20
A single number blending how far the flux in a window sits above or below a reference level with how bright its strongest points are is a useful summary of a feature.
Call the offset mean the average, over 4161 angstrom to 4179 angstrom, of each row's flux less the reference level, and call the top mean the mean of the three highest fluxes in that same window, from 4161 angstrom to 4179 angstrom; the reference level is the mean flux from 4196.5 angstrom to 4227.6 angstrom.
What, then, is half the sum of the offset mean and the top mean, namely 0.446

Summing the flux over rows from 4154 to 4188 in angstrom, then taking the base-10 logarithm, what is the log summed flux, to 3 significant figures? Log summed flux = 1.44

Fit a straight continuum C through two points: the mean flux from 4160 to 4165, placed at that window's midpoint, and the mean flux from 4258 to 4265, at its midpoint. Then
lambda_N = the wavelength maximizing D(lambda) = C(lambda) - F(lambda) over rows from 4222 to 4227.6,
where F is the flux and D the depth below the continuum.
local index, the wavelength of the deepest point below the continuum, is 4225.15 angstrom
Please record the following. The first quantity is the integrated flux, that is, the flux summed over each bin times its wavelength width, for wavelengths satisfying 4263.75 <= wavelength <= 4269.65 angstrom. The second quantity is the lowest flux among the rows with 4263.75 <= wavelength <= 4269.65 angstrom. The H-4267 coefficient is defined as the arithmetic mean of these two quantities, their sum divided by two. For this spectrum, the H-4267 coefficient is 3.17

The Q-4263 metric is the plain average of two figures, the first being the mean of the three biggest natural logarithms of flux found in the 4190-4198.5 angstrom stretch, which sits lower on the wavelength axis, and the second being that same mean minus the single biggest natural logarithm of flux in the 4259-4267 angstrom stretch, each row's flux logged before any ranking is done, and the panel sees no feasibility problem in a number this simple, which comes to -0.23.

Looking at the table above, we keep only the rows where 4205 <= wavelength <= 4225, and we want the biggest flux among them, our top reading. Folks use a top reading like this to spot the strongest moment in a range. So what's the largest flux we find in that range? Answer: 1.047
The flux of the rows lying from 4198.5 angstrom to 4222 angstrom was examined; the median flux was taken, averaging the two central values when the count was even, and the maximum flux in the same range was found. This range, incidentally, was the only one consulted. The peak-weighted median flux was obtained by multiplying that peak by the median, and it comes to 0.85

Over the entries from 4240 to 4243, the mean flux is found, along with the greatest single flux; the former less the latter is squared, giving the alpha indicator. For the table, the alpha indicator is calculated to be 0.000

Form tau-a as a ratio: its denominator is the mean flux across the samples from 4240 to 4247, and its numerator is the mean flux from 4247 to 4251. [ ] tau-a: 0.99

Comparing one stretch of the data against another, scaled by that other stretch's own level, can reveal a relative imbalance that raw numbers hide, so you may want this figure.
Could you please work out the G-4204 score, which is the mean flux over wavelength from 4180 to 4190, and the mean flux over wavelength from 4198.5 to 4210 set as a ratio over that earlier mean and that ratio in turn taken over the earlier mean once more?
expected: 1.29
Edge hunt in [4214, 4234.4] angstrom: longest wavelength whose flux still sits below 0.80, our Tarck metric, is 4232.94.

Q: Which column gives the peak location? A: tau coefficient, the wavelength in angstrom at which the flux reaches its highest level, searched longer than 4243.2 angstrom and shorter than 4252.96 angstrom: 4251.50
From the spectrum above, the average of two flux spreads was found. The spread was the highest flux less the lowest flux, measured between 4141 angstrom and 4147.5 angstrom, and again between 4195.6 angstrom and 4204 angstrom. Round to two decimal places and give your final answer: 0.25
